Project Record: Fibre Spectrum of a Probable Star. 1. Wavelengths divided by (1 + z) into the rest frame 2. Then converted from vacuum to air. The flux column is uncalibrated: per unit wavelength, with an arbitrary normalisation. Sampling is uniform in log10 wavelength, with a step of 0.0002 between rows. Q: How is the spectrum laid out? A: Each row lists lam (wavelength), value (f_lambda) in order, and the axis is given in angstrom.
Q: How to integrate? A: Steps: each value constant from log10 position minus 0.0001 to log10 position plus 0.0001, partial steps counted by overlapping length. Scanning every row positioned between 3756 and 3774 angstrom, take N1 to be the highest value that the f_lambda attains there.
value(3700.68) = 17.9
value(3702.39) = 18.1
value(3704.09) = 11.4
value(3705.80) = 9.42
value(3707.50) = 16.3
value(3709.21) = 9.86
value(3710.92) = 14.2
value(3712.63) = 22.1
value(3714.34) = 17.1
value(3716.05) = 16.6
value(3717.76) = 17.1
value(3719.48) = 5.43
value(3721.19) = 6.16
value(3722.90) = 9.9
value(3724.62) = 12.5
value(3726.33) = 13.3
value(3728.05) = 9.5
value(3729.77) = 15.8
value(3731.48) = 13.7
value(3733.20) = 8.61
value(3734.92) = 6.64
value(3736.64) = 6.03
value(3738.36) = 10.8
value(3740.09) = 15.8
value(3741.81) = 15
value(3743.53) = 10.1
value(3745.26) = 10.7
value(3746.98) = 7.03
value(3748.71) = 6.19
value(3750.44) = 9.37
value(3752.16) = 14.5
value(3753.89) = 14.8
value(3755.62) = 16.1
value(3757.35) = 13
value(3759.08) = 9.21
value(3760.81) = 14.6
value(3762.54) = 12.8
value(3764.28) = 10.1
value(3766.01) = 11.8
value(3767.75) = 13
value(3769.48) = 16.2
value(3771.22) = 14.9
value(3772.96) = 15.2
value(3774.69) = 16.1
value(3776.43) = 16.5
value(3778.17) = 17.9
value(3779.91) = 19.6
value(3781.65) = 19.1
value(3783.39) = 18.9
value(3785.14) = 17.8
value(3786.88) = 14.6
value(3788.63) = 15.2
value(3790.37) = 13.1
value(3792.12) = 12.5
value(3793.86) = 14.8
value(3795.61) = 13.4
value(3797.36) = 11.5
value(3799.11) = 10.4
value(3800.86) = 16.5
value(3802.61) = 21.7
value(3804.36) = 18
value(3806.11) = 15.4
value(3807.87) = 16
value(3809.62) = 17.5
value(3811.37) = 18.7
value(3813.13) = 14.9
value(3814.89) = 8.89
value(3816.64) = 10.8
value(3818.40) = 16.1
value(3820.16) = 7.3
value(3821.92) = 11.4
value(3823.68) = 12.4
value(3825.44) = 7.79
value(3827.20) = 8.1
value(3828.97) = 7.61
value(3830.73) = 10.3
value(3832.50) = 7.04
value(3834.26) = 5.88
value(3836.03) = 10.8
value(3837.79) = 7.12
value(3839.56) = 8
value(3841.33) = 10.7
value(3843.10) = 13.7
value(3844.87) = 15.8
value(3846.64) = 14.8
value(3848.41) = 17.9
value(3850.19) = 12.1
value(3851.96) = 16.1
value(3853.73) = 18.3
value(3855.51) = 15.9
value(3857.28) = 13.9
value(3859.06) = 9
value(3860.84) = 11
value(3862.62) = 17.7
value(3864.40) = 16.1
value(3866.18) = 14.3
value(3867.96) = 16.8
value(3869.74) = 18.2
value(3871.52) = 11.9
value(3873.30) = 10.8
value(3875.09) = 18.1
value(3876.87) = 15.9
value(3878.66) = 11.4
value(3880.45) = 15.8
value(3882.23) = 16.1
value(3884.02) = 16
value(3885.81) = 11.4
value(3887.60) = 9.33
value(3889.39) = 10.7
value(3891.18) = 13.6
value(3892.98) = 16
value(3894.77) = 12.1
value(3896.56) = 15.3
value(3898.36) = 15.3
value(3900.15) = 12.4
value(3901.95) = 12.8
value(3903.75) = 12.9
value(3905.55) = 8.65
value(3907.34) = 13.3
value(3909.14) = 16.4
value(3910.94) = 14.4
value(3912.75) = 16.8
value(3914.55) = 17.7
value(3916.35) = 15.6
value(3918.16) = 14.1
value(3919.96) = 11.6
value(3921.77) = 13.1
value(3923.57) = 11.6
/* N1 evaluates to 16.2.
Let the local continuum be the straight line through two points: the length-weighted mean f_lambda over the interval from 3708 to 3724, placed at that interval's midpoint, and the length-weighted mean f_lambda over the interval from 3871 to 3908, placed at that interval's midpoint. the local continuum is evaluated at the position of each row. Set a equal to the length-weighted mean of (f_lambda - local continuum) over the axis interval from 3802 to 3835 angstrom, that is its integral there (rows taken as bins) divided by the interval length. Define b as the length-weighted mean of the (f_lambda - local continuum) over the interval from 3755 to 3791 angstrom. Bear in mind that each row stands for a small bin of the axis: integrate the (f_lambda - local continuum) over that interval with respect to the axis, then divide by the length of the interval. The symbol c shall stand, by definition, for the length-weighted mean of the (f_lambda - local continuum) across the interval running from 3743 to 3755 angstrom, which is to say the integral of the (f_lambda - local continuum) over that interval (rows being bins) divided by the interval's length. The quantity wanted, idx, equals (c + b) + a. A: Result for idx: -1.9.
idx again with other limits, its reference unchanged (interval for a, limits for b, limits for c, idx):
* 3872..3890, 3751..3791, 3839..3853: 2.5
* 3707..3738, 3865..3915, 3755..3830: 0.5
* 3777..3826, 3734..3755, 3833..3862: -1.9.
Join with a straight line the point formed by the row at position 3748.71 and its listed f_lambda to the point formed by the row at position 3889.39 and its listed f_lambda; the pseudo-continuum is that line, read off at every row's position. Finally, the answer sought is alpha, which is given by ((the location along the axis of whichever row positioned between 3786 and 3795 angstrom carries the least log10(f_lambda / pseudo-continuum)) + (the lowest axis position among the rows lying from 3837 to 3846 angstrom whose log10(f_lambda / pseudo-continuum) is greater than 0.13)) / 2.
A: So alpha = 3817.6 angstrom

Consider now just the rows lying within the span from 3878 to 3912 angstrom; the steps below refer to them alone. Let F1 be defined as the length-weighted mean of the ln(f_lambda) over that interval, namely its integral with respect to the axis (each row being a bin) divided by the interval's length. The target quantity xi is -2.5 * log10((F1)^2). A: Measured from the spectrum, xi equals -2.06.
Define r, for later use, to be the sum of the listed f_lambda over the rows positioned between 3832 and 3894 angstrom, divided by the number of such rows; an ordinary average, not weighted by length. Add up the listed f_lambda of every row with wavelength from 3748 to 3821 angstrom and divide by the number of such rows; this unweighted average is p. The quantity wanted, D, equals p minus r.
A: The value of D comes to 1.0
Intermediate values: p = 14.4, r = 13.4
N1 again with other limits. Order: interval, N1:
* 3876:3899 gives 16.1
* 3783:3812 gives 21.7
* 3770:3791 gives 19.6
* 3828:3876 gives 18.3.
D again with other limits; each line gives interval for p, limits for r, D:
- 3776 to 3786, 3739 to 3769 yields 6.3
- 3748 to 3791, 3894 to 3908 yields 1.6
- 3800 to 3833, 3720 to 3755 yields 2.1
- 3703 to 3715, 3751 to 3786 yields -0.8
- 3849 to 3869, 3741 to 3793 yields 0.8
